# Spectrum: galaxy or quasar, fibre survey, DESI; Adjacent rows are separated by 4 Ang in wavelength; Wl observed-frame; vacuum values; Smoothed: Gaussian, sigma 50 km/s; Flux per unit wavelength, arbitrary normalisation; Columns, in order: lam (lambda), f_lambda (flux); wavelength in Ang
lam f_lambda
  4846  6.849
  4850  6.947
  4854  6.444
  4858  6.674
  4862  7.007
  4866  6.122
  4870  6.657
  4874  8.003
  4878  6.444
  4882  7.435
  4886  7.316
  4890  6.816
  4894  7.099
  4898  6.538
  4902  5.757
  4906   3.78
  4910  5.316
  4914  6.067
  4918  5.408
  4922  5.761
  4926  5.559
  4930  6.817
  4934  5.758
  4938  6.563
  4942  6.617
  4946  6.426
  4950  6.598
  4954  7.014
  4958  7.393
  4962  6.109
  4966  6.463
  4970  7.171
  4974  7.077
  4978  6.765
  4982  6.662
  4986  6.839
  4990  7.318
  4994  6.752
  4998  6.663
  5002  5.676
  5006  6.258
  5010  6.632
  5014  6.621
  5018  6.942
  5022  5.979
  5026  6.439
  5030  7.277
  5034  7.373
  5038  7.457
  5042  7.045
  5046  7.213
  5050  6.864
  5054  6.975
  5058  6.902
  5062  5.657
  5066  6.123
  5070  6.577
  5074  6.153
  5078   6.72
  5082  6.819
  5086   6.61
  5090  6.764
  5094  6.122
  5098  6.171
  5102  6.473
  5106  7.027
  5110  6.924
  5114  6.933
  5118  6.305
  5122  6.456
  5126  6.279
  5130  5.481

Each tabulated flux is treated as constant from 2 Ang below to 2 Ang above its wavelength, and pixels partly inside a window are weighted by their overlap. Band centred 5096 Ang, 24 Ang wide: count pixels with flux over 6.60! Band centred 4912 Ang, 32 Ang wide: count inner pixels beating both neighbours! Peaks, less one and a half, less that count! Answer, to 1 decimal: -2.5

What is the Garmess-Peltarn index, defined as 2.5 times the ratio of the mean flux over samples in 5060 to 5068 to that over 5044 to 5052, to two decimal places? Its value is 2.09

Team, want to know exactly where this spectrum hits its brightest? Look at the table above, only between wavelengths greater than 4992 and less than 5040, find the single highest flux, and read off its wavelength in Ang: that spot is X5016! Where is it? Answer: 5038 Ang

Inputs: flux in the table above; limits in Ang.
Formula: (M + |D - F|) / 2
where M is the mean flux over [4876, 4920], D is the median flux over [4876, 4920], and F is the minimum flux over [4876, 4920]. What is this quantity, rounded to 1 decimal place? 4.4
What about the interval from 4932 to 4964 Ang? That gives 3.7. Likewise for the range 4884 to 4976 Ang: 4.5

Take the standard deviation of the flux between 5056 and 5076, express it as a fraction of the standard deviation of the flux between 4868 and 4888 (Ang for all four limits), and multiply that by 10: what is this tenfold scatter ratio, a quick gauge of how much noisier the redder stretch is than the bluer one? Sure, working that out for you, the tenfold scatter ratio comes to 7.6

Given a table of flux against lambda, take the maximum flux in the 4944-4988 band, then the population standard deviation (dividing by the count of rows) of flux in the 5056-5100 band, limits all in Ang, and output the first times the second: 2.78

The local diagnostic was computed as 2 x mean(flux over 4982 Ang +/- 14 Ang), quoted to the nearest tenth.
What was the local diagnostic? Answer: 13.9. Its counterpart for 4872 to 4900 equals 14.2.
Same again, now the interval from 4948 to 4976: 13.7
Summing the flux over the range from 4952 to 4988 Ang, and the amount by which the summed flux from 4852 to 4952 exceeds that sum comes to 97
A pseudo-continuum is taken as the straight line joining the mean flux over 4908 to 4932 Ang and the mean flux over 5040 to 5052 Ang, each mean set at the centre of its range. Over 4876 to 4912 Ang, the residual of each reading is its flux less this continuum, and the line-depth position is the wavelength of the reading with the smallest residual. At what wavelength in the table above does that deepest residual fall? 4906 Ang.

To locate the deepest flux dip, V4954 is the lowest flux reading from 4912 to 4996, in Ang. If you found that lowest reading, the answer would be 5.408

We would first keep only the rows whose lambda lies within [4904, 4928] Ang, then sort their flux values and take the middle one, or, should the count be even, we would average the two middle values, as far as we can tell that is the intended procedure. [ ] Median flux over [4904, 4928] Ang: 5.48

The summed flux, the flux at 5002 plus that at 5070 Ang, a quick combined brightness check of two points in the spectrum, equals 12.3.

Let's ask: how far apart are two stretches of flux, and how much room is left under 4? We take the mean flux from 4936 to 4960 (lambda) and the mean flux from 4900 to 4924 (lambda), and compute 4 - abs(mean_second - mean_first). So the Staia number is 2.6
